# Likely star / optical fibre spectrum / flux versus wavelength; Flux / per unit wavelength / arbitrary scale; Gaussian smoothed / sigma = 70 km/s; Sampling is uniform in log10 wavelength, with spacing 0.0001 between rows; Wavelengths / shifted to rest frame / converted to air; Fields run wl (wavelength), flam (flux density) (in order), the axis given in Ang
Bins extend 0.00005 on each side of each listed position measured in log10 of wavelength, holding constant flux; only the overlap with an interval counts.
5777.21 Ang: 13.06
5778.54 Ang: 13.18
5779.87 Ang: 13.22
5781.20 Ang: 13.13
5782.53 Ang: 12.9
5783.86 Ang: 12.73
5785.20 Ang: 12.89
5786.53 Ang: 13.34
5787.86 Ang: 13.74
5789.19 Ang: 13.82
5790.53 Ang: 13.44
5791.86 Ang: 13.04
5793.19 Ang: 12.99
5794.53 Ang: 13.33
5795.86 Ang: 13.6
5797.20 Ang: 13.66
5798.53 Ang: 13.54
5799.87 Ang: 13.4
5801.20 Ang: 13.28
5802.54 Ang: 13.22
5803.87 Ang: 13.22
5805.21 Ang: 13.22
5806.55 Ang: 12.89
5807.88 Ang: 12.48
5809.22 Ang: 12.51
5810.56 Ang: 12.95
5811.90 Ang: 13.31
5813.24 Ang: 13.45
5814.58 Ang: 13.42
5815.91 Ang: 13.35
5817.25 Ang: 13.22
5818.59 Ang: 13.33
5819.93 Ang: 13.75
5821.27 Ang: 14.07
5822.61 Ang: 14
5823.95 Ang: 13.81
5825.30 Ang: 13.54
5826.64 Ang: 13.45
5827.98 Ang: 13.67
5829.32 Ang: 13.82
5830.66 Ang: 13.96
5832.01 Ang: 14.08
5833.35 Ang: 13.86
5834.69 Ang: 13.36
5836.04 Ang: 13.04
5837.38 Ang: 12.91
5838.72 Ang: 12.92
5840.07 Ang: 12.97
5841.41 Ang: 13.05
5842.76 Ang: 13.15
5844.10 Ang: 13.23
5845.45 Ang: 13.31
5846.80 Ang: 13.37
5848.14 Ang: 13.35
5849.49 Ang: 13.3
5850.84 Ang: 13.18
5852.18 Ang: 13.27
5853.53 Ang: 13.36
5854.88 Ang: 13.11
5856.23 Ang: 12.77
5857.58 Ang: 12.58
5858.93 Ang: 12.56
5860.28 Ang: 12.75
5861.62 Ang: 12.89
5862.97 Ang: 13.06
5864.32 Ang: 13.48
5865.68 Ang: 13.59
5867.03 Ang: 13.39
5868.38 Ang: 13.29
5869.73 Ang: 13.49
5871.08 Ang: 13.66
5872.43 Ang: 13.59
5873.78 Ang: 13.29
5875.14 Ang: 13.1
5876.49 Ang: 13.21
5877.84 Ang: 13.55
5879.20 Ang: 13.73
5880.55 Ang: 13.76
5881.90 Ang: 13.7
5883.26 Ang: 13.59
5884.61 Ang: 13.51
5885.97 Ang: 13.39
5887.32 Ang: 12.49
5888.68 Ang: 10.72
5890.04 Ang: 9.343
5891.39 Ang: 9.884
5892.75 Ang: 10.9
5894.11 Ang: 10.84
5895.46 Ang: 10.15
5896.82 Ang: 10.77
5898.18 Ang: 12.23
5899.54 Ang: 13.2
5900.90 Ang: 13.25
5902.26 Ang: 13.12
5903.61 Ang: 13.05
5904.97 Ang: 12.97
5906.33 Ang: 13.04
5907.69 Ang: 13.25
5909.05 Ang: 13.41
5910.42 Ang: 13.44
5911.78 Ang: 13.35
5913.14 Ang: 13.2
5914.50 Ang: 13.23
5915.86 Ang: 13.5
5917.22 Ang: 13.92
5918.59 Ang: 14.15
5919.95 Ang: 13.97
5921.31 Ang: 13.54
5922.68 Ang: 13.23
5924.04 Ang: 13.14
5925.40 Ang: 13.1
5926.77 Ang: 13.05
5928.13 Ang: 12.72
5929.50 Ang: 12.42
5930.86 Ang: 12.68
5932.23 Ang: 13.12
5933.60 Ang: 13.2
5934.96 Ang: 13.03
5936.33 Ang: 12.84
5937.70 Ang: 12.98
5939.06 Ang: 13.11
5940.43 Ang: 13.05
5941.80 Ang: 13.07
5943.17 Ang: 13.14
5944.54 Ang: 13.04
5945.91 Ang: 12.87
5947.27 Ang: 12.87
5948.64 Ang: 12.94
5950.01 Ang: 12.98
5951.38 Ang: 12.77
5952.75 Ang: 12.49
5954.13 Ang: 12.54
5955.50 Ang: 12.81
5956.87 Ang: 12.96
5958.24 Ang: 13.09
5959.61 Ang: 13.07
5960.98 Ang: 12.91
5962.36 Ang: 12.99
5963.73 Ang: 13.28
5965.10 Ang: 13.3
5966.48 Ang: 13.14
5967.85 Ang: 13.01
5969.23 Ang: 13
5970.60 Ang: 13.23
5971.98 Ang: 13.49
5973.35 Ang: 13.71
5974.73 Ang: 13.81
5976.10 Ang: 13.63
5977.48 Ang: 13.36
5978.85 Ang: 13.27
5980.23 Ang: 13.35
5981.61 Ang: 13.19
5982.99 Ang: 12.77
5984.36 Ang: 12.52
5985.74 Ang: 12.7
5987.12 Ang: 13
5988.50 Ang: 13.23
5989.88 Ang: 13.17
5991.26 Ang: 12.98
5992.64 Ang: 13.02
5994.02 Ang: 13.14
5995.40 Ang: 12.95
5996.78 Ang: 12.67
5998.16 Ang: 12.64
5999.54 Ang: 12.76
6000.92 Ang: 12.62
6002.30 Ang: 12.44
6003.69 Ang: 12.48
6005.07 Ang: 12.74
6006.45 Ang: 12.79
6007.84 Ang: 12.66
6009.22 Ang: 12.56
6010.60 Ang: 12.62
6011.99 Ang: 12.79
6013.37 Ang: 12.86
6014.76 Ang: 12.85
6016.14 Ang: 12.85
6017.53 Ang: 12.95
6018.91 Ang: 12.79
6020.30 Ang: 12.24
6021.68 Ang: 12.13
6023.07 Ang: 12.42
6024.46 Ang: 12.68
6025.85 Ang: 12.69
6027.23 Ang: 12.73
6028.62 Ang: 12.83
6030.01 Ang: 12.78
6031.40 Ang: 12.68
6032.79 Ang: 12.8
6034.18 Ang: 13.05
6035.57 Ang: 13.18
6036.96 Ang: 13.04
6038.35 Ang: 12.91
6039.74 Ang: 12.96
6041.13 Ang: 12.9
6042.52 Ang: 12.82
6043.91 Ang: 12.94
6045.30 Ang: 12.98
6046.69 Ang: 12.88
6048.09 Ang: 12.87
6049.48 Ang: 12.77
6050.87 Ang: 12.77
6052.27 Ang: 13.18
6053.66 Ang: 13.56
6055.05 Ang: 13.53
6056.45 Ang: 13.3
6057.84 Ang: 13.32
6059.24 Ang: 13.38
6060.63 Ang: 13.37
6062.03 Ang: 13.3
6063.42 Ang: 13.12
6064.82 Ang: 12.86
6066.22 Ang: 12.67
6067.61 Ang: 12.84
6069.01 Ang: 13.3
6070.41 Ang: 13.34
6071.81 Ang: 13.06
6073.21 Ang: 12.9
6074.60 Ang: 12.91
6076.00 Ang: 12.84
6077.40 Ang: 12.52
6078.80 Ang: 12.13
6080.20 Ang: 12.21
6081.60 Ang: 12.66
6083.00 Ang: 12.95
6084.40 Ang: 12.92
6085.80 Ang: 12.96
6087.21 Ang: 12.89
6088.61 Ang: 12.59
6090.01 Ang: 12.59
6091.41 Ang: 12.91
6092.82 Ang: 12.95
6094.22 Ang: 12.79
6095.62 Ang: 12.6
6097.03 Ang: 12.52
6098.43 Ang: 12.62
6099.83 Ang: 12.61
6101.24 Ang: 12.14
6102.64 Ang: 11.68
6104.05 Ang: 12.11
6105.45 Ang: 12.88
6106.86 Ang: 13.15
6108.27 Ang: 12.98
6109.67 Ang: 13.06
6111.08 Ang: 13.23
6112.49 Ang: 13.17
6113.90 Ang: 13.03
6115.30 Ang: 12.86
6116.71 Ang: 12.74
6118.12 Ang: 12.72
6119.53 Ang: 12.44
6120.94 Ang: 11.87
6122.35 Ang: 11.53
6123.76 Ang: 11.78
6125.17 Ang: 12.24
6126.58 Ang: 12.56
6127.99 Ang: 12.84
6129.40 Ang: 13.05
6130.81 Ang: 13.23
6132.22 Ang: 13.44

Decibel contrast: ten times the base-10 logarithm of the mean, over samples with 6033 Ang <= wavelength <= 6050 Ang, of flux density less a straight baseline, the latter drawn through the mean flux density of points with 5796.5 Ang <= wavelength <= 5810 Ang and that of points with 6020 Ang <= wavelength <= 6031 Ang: -4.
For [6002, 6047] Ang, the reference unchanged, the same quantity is -7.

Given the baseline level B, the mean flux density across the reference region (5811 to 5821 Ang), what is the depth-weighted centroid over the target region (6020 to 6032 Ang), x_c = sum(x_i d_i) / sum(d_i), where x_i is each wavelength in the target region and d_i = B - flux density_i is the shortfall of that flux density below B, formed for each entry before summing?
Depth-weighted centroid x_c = 6025.0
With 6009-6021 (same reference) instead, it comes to 6014.9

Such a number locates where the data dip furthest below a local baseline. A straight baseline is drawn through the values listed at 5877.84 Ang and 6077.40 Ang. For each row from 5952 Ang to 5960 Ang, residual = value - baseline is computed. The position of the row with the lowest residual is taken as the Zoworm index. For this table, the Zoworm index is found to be 5952.75 Ang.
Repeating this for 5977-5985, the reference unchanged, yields 5984.36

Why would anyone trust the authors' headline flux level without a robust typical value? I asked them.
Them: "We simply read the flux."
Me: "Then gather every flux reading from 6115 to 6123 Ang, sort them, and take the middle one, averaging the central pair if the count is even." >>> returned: 12.6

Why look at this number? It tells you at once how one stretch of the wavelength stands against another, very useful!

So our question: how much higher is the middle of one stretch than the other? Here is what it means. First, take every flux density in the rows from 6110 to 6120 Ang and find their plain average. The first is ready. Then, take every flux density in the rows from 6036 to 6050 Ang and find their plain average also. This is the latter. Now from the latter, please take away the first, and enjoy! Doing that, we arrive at 0.02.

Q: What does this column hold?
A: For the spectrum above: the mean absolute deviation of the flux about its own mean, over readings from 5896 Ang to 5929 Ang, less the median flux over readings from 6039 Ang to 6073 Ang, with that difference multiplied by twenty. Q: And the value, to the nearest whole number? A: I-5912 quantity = -253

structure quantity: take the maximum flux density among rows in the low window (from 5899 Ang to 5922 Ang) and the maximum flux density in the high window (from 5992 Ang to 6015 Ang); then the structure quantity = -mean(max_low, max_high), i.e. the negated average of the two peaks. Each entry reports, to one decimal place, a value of -13.6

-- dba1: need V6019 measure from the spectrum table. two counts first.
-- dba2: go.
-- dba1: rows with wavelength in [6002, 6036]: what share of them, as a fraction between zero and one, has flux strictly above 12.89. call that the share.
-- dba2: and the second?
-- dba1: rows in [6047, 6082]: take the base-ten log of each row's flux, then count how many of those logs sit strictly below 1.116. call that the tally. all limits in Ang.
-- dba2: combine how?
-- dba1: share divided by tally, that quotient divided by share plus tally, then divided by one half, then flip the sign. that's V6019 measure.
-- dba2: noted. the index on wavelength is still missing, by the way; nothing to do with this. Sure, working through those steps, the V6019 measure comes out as -0.001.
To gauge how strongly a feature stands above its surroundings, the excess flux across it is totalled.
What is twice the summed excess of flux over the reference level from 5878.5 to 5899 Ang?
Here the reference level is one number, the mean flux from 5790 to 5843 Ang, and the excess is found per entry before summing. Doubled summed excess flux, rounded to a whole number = -43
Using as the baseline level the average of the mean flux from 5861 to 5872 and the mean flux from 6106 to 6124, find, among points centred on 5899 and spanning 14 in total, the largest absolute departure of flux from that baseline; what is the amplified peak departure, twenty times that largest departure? 57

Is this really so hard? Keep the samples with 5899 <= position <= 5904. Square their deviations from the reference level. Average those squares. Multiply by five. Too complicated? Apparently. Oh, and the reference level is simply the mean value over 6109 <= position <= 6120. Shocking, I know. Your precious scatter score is 0.34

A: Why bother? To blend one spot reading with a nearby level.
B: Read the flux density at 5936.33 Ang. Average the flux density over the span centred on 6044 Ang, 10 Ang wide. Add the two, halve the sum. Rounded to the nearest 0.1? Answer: 12.9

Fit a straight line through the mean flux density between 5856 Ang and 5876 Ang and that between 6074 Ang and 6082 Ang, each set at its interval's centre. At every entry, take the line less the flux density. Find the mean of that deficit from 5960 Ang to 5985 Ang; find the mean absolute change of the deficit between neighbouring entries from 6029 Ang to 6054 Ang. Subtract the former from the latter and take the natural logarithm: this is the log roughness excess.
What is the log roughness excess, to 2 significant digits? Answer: -0.70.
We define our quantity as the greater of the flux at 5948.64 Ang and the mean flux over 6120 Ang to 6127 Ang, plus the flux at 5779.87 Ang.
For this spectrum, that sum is 26.2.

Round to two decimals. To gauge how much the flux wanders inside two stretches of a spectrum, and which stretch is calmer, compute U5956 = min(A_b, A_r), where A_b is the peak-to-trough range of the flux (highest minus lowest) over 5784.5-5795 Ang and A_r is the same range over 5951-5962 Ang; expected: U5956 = 0.60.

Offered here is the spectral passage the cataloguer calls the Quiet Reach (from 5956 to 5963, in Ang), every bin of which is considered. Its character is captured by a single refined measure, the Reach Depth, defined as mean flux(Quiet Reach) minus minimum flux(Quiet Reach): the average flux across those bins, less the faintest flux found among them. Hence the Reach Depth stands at 0.1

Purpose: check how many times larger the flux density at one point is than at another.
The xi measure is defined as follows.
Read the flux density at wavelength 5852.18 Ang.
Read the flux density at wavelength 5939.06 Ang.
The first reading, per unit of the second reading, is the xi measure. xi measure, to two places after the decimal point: 1.01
